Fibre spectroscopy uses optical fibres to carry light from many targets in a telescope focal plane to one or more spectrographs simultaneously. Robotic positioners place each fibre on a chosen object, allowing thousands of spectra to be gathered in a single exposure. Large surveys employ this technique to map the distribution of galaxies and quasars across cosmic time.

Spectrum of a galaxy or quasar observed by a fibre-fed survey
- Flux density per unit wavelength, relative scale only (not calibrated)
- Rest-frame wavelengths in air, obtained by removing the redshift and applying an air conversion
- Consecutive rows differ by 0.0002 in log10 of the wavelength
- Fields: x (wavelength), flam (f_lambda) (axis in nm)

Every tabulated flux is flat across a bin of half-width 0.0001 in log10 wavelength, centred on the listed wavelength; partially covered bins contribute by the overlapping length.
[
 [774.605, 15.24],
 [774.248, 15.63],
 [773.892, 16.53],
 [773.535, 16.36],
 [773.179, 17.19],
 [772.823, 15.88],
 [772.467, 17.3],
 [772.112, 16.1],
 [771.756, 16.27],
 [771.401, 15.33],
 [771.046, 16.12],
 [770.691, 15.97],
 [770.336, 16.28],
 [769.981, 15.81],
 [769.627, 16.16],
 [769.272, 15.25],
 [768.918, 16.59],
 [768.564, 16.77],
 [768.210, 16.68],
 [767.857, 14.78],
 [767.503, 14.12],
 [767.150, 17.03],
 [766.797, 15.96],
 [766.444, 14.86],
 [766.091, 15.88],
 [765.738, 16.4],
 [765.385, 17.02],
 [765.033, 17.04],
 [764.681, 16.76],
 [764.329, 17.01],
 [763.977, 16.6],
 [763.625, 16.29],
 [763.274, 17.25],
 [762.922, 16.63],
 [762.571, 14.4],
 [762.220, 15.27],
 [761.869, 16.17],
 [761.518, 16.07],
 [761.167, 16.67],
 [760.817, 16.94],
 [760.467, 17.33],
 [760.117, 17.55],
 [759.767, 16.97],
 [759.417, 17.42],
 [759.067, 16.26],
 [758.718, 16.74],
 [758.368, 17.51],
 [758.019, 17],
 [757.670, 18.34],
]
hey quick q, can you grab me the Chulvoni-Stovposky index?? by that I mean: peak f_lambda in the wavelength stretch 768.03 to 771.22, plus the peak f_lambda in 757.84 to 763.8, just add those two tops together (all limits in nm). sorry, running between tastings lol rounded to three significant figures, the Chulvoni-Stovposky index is 34.3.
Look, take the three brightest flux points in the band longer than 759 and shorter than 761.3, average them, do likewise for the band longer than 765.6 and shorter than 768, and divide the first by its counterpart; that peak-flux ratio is 1.06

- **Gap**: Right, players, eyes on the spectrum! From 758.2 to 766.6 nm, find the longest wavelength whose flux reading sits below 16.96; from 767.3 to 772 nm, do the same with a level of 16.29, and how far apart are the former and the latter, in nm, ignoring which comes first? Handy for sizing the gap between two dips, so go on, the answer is 5.31 nm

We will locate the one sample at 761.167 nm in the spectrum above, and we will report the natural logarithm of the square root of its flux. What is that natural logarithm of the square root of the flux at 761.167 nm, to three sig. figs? 1.41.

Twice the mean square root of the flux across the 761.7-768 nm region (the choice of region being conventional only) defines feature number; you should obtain 8.02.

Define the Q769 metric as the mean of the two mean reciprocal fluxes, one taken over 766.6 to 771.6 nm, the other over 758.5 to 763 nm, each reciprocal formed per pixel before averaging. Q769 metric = 0.0619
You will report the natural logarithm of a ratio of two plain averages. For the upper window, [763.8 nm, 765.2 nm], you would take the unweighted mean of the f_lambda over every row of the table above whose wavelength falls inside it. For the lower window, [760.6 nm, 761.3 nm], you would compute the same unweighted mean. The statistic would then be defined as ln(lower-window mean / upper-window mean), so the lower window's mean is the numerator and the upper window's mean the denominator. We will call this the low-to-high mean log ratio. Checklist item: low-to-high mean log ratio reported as 0.00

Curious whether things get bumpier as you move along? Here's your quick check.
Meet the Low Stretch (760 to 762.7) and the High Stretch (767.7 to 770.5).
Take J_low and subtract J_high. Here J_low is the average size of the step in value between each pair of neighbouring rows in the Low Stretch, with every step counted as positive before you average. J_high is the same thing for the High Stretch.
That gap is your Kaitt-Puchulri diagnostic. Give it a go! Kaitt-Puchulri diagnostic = -0.3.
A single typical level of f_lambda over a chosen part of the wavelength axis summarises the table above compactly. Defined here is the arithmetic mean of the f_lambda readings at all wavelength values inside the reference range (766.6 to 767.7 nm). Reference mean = 15.7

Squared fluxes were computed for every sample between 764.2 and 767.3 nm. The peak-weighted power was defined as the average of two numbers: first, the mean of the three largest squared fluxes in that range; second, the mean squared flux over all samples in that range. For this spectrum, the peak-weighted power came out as 280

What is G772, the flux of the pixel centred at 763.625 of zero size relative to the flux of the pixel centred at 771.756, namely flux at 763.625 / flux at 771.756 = 1.00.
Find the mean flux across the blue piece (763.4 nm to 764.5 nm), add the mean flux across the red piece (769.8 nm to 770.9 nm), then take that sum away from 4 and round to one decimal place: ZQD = -28.7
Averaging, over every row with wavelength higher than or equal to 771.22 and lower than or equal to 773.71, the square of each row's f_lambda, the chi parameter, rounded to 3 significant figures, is 268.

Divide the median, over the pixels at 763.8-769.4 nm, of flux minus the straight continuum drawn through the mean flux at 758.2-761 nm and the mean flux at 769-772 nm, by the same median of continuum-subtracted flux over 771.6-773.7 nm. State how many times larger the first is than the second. 0.2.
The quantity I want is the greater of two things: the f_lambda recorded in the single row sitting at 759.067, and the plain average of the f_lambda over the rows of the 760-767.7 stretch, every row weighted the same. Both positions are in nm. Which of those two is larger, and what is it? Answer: 16.3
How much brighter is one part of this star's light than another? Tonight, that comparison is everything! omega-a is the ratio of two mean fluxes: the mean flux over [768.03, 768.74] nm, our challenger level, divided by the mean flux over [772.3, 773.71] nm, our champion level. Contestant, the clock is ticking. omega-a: 1.00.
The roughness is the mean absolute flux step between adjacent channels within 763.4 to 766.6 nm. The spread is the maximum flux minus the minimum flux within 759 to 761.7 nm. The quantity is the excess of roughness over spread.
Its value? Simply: -1.1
